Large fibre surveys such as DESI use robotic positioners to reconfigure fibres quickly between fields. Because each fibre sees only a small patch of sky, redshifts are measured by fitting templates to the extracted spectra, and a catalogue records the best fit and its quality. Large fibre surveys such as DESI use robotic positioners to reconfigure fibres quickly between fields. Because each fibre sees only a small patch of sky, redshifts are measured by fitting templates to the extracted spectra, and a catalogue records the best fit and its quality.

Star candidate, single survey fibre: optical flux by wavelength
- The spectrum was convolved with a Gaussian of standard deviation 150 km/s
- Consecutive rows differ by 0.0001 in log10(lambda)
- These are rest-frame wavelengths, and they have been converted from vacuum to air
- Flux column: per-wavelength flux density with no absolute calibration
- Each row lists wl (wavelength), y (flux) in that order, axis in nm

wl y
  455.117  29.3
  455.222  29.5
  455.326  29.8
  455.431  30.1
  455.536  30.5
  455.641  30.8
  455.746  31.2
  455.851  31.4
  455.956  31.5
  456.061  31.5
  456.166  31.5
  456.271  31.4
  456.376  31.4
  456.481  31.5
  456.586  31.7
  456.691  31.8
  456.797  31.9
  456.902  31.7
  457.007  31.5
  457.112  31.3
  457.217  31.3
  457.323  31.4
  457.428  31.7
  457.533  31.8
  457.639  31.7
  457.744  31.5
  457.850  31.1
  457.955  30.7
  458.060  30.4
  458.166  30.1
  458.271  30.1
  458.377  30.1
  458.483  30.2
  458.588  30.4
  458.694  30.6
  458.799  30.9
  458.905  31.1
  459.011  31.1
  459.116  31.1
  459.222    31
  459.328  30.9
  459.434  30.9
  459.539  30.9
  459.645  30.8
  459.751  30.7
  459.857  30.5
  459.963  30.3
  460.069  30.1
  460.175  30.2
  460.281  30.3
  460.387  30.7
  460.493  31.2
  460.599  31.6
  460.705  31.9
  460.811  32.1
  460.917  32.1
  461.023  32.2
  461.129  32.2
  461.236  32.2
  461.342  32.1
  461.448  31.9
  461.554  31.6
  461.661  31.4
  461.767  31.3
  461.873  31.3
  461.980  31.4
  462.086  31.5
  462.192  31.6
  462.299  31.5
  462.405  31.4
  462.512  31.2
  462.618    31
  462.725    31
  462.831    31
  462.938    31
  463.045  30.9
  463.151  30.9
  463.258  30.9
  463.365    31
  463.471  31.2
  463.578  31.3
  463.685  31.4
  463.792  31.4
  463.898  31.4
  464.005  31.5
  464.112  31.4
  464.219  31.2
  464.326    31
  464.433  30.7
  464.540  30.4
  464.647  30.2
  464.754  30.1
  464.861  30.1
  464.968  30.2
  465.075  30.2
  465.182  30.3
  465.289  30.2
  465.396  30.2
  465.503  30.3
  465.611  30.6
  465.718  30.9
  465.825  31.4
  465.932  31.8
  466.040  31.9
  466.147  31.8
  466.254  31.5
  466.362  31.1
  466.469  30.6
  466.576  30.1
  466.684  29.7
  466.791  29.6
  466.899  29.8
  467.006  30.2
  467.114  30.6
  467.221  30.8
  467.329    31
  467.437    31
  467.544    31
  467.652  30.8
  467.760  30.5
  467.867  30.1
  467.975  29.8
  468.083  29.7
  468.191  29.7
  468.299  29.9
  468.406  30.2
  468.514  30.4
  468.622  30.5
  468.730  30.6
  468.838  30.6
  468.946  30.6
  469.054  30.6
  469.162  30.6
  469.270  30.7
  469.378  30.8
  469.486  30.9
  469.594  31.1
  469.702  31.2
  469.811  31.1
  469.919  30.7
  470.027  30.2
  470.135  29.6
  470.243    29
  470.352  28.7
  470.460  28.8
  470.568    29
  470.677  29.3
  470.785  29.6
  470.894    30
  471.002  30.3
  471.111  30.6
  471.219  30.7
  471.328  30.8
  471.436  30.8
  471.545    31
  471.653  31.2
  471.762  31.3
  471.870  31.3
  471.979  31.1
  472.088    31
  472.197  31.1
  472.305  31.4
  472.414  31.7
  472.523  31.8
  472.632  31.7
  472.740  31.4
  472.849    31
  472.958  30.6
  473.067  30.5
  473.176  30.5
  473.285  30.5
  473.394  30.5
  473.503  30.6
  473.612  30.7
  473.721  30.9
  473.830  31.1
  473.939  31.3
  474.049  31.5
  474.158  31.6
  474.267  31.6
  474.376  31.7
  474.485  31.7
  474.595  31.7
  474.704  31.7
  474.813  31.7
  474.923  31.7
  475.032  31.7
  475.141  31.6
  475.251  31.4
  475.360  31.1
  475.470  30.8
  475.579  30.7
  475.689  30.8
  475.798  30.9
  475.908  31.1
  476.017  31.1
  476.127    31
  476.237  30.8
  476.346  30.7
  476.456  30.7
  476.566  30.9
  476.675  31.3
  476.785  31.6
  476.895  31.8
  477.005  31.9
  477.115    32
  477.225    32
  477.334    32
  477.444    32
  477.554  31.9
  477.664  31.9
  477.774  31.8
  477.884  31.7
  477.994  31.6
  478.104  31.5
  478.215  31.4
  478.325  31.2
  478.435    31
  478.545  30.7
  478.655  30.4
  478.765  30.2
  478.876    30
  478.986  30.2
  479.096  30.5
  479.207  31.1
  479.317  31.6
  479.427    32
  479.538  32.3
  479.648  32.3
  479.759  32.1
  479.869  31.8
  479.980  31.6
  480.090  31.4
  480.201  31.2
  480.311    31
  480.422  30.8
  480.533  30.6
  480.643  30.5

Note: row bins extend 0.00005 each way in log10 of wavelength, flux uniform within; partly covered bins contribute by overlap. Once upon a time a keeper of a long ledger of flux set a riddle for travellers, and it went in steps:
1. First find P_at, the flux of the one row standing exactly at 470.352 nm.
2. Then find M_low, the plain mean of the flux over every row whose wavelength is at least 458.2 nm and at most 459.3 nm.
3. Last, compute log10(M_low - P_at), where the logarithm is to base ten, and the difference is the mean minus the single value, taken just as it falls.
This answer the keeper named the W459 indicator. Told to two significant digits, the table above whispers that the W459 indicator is 0.29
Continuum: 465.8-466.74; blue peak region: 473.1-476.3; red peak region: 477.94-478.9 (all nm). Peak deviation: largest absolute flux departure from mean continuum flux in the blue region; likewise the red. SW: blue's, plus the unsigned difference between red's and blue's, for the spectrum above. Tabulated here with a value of 1.10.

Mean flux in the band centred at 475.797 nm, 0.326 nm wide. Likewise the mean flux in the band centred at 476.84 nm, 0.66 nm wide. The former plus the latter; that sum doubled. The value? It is 125.0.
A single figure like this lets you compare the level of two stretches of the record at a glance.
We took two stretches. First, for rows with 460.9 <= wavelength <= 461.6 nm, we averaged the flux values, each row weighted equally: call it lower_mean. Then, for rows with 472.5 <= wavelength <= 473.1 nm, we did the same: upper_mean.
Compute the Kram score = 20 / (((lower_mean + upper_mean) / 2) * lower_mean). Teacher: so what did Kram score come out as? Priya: 0.0197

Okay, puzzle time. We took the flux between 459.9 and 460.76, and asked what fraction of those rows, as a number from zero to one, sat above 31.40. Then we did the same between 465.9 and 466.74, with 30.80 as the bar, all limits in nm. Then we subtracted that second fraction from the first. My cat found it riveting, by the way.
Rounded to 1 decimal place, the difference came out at -0.4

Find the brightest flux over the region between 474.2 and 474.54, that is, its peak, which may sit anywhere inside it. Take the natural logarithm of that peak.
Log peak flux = 3.46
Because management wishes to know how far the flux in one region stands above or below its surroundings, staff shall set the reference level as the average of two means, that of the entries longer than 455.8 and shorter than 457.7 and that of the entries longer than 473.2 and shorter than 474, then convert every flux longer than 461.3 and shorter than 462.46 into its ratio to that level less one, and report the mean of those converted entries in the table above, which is 0.012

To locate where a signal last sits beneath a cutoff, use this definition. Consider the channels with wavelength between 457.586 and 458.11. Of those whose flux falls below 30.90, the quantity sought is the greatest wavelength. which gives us 458.060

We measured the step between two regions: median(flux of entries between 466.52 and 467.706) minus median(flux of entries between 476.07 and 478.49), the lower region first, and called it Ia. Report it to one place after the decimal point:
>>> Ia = -1.0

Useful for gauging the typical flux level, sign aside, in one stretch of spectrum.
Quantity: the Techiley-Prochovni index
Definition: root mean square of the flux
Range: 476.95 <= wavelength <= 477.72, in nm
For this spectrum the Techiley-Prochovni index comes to 32.0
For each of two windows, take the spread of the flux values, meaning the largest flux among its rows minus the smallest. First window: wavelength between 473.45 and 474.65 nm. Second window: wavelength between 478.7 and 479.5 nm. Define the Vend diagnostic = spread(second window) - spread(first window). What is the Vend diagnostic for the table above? 0.90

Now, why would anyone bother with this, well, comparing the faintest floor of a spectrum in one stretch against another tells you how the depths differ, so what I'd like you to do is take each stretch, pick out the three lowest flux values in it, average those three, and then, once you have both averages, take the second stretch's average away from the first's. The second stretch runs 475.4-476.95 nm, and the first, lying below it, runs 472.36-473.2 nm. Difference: -0.17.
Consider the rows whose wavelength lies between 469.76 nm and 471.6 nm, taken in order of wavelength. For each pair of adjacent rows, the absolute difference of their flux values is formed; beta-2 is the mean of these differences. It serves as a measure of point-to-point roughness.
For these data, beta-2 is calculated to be 0.29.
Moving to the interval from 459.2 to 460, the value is 0.10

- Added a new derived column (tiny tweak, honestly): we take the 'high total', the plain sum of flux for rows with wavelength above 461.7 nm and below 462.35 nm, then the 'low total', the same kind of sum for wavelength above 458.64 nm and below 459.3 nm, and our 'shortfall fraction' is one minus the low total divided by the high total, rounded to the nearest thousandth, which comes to 0.015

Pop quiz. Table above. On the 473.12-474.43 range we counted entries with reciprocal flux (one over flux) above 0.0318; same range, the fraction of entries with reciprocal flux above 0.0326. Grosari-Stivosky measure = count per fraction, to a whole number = 24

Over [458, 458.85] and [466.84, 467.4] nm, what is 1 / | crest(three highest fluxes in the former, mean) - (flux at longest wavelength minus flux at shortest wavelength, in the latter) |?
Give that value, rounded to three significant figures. 0.0340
